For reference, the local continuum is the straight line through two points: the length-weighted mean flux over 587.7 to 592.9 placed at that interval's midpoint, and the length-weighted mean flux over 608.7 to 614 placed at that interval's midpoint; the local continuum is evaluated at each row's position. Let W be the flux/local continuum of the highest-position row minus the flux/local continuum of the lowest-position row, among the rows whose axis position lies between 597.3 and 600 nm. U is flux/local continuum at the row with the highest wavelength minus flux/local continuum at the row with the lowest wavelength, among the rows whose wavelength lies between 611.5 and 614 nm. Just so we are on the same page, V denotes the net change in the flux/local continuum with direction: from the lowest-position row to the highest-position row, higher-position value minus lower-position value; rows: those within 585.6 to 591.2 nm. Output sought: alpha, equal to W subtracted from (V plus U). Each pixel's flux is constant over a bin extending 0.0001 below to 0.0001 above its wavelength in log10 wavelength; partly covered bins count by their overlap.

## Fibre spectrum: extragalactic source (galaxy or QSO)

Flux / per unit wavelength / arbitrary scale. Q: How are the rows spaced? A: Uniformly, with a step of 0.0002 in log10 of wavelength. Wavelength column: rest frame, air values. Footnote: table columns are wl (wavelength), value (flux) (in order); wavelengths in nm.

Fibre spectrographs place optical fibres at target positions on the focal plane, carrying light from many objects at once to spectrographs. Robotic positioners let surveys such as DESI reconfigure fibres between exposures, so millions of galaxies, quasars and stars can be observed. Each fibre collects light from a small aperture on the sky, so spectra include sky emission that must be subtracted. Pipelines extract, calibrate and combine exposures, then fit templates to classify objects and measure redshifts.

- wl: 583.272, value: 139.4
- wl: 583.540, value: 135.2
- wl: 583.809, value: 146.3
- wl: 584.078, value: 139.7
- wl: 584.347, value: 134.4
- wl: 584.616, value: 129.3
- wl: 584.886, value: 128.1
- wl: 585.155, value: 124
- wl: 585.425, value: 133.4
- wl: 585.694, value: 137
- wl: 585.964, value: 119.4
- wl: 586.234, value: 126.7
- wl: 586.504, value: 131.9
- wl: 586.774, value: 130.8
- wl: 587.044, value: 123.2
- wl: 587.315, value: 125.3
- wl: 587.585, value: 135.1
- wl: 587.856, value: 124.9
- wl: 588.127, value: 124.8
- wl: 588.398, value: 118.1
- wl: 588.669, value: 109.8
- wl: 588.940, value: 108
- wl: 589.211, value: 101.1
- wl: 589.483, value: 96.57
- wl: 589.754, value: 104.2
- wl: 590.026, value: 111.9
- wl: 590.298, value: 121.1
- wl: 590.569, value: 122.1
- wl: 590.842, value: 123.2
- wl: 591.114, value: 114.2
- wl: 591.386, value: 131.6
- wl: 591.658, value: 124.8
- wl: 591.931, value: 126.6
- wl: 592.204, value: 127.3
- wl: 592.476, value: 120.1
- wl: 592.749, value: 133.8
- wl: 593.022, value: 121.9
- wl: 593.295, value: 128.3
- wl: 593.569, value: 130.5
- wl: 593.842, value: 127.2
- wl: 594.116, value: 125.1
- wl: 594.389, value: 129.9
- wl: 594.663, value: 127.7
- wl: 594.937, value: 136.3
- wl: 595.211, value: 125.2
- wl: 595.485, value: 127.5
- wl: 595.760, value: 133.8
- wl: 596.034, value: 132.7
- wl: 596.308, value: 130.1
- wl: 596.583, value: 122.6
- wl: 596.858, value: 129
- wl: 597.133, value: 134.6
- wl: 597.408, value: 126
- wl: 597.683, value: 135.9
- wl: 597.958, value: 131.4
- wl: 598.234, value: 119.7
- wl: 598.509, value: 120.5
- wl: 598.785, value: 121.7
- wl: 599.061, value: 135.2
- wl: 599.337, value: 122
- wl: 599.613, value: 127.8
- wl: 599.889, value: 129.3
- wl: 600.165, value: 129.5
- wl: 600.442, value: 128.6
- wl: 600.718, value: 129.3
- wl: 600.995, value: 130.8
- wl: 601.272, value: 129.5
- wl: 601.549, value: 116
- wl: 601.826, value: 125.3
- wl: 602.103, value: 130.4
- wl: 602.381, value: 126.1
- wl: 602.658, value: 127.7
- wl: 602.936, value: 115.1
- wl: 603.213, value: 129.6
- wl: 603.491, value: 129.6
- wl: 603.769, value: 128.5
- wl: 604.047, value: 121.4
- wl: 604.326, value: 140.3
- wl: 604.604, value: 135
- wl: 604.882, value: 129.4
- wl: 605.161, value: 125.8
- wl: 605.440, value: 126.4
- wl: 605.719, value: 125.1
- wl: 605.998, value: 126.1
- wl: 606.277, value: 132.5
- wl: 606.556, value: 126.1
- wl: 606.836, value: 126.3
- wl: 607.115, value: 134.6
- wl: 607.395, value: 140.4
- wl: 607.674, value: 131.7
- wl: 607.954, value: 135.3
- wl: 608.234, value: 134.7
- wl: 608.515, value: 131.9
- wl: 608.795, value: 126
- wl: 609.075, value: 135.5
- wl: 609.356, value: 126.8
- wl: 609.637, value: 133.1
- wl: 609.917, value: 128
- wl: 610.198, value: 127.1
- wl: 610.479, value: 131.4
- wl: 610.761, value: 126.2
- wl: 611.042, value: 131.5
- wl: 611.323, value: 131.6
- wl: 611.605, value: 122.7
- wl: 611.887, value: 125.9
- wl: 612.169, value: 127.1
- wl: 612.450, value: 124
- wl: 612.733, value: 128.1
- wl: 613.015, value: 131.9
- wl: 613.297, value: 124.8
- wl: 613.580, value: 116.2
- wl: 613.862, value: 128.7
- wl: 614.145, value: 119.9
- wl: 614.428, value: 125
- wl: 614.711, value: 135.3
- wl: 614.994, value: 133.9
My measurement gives -0.20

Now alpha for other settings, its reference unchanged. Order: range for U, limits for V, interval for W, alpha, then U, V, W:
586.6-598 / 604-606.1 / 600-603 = 0.12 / -0.04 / 0.03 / -0.127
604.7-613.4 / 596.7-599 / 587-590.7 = -0.11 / -0.07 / -0.07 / -0.024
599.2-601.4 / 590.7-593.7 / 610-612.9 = 0.11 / 0.05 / 0.05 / -0.001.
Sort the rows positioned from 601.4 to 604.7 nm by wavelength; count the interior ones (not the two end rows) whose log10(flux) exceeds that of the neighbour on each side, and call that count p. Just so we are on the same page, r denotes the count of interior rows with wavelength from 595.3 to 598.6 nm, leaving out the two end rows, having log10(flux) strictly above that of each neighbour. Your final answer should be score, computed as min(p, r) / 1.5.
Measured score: 2.0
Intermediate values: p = 3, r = 3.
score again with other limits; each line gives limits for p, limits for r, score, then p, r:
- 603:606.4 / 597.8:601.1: 1.3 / 2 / 2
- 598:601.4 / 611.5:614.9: 2.0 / 3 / 3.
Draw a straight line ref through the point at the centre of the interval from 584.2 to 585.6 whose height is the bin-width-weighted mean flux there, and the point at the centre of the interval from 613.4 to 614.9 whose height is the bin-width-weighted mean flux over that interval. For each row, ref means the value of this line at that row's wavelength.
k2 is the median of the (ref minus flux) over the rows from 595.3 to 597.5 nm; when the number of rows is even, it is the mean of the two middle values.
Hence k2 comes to -1.3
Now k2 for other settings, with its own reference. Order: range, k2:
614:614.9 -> 0.2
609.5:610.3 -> -2.0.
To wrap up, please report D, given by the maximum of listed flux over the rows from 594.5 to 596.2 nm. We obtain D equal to 136.3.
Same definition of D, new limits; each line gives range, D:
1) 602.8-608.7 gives 140.4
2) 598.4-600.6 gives 135.2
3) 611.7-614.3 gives 131.9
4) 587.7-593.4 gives 133.8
